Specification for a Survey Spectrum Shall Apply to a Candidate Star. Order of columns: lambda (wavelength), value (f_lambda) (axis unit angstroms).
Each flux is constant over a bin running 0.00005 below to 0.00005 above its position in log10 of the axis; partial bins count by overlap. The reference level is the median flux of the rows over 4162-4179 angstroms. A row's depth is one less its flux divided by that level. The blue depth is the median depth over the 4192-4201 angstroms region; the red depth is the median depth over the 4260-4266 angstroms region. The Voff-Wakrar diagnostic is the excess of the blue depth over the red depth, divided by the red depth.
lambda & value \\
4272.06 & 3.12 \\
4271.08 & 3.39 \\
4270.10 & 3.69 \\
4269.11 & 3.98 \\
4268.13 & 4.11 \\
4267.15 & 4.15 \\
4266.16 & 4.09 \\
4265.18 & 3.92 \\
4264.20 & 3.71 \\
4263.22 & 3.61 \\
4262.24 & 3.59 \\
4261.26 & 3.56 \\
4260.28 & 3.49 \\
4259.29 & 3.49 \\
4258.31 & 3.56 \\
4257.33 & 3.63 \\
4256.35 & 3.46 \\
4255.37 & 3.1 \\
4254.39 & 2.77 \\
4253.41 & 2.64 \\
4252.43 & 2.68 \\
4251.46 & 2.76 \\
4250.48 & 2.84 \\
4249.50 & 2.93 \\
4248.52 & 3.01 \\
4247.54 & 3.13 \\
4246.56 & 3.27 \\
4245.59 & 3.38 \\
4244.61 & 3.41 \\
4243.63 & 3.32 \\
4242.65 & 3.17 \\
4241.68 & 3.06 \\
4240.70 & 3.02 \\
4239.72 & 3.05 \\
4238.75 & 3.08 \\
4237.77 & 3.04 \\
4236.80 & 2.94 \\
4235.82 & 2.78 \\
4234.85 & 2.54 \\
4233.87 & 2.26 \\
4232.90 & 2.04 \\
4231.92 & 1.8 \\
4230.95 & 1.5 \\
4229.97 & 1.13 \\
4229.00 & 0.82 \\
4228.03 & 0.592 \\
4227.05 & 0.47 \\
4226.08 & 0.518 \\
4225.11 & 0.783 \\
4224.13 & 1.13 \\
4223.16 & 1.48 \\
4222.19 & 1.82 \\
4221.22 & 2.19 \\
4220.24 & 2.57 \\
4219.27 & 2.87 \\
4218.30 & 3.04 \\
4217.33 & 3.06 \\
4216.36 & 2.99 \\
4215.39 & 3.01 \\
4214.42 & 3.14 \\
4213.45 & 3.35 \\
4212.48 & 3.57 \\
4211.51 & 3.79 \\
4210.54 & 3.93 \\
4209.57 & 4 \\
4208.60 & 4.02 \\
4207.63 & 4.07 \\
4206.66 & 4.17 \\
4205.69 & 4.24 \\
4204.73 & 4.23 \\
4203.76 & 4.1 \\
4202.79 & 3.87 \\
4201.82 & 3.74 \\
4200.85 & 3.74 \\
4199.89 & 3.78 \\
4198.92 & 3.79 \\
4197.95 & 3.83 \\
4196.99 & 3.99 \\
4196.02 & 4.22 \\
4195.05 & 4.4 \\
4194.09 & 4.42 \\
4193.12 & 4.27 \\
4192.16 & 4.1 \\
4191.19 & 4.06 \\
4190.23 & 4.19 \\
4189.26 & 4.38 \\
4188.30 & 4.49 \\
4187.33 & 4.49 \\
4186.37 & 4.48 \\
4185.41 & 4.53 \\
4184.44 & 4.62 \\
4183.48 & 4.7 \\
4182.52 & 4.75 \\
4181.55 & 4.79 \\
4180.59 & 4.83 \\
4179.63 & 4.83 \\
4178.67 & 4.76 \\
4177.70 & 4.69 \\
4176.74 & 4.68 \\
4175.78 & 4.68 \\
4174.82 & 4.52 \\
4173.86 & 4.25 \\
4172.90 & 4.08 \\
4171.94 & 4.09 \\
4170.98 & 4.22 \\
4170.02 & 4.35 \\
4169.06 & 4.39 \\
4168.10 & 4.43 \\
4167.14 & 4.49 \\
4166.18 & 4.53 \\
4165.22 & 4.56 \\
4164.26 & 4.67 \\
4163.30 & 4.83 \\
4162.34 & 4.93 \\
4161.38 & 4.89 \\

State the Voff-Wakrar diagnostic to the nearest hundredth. -0.48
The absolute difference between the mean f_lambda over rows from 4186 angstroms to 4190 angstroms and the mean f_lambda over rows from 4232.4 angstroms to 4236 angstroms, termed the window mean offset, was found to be 2.1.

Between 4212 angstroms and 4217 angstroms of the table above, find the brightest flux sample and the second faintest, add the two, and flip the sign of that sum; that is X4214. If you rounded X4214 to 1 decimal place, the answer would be -6.6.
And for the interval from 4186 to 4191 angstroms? -8.9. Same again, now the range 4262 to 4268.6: -7.8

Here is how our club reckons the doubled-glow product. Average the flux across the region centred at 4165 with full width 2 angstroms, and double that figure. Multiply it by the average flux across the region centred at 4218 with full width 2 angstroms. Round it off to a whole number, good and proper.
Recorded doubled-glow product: 28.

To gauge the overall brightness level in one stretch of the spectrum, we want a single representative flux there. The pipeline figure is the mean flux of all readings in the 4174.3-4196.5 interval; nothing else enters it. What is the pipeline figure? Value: 4.5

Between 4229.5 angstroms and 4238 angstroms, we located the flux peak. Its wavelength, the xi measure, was 4237.77 angstroms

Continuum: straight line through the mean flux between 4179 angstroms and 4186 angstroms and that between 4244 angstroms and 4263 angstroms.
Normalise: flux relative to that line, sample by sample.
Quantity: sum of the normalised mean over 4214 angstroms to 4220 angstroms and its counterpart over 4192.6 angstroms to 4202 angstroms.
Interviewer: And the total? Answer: 1.67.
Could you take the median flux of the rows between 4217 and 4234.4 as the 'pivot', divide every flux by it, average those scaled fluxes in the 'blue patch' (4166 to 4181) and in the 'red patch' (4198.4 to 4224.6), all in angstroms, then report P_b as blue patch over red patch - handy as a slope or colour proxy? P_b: 1.35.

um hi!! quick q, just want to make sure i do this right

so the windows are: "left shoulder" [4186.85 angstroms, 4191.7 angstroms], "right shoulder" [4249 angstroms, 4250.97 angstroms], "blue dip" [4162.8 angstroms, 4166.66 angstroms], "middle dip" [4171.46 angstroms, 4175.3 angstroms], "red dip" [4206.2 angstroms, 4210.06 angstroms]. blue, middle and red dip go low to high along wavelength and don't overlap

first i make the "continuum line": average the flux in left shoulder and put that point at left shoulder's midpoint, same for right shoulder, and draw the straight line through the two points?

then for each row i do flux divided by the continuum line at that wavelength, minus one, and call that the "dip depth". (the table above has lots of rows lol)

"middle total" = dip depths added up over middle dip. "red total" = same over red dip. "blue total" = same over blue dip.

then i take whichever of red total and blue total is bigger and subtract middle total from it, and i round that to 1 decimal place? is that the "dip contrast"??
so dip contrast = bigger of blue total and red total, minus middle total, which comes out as 0.6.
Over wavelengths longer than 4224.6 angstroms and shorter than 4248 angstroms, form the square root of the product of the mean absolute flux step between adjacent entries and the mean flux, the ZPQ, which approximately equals 0.604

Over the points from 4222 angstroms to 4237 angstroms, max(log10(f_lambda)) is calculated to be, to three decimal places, 0.468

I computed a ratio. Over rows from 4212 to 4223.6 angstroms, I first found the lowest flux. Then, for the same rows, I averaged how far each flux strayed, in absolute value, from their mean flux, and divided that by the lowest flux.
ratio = 0.33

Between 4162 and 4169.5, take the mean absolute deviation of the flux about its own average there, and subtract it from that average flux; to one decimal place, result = 4.4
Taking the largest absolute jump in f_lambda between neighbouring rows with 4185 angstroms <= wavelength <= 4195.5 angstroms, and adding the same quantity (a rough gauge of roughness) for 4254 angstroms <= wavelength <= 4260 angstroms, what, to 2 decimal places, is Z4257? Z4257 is 0.55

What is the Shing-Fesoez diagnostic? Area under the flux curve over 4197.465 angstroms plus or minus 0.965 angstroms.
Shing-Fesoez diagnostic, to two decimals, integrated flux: 7.56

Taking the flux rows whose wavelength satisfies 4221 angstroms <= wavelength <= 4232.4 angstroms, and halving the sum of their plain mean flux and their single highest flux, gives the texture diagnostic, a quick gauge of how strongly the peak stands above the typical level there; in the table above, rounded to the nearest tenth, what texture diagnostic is 1.7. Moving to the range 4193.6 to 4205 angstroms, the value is 4.2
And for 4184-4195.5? 4.5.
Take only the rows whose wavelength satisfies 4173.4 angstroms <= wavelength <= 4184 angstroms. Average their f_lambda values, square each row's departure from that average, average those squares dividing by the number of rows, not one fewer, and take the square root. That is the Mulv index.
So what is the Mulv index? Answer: 0.16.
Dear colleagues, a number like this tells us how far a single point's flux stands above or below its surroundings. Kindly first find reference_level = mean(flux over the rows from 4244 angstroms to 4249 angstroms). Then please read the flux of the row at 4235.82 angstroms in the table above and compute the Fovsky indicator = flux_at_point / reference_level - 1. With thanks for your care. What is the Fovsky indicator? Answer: -0.14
